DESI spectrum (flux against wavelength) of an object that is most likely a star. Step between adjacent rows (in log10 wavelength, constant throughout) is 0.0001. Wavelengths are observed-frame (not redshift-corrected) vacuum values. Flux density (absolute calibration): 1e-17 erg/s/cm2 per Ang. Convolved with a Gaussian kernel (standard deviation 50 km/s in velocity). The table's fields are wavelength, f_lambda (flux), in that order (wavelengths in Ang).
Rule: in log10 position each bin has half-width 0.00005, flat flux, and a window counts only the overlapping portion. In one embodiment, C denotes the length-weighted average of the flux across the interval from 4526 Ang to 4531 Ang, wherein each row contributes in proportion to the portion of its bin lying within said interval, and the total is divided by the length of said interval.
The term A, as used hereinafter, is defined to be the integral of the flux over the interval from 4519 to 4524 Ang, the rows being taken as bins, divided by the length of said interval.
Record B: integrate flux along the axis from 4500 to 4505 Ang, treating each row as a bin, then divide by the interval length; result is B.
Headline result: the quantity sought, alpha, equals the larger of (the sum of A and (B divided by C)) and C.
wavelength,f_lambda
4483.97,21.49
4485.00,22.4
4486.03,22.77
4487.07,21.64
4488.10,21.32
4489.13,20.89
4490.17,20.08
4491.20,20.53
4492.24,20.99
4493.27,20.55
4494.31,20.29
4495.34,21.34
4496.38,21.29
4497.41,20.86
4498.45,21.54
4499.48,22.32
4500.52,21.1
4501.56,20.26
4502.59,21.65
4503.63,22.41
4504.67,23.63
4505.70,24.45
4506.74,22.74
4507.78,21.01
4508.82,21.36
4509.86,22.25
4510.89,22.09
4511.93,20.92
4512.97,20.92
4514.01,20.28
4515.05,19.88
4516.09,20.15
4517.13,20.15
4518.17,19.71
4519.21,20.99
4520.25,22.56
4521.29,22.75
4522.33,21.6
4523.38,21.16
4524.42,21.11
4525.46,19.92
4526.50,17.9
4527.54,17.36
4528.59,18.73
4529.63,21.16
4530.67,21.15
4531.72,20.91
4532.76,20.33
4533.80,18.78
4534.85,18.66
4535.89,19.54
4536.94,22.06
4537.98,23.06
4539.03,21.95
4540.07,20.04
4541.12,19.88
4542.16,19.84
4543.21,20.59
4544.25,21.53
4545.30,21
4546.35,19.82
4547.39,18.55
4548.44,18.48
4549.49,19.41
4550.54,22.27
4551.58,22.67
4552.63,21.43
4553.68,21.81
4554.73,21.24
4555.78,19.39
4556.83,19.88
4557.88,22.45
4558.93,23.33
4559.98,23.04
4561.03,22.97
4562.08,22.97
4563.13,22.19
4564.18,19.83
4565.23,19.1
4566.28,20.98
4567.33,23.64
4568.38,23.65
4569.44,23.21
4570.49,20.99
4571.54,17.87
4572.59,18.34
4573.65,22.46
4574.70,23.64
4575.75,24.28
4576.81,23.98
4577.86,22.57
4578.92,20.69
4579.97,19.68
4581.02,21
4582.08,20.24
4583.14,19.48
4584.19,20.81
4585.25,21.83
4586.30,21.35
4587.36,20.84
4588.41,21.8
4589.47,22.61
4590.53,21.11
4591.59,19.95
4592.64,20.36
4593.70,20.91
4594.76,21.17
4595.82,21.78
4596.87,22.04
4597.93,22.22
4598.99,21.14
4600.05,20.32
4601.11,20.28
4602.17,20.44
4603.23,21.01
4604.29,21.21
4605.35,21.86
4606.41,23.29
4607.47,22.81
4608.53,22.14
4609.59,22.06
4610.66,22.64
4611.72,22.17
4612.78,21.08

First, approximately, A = 21.8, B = 21.7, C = 19.2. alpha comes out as 23.0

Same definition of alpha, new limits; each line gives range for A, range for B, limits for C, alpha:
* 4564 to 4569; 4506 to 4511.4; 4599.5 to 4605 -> 22.6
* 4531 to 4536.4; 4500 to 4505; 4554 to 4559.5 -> 21.3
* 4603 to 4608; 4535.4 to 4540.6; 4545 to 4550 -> 23.2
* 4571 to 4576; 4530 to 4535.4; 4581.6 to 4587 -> 22.1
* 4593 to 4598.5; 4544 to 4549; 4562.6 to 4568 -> 22.5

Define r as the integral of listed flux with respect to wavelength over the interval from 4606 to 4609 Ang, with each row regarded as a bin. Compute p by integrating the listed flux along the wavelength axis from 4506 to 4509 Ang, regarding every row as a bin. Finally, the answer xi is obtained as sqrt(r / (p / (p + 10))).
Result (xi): 8.9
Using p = 66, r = 68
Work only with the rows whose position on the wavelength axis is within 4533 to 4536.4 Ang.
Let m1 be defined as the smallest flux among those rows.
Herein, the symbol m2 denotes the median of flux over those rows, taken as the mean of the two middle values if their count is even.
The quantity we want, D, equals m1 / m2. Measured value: 0.99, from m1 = 18.66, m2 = 18.8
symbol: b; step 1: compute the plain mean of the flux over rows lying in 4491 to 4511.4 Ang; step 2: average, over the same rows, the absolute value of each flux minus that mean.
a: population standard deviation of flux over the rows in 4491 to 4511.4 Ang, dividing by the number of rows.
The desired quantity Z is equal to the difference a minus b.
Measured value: 0.22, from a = 1.1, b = 0.85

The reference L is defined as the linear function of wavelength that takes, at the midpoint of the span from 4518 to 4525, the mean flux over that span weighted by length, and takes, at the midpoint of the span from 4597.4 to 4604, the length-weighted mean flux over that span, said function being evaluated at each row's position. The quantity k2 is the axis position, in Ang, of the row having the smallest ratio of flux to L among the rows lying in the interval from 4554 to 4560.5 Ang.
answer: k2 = 4555.78 Ang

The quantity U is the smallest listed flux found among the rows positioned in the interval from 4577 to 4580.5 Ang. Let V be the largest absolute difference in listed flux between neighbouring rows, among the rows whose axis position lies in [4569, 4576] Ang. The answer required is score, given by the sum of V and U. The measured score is 23.8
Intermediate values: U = 19.68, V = 4.12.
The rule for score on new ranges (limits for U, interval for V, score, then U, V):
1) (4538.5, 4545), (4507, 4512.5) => 21.0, 19.84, 1.17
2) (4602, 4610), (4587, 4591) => 21.9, 20.44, 1.50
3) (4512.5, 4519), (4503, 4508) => 21.4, 19.71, 1.73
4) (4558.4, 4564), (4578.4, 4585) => 23.5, 22.19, 1.33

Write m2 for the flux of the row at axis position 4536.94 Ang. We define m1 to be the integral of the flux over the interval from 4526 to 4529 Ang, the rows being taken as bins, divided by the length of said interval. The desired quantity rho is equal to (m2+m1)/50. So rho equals 0.80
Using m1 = 17.9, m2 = 22.06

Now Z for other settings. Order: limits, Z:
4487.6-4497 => 0.05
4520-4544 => 0.26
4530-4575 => 0.23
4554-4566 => 0.11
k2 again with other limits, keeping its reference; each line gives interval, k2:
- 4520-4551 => 4527.54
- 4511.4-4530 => 4527.54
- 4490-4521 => 4518.17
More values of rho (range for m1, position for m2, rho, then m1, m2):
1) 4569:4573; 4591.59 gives 0.80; 20.1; 19.95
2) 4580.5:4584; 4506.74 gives 0.86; 20.3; 22.74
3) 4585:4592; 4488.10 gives 0.85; 21.4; 21.32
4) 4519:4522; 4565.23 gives 0.83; 22.2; 19.1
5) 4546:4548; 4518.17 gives 0.78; 19.1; 19.71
